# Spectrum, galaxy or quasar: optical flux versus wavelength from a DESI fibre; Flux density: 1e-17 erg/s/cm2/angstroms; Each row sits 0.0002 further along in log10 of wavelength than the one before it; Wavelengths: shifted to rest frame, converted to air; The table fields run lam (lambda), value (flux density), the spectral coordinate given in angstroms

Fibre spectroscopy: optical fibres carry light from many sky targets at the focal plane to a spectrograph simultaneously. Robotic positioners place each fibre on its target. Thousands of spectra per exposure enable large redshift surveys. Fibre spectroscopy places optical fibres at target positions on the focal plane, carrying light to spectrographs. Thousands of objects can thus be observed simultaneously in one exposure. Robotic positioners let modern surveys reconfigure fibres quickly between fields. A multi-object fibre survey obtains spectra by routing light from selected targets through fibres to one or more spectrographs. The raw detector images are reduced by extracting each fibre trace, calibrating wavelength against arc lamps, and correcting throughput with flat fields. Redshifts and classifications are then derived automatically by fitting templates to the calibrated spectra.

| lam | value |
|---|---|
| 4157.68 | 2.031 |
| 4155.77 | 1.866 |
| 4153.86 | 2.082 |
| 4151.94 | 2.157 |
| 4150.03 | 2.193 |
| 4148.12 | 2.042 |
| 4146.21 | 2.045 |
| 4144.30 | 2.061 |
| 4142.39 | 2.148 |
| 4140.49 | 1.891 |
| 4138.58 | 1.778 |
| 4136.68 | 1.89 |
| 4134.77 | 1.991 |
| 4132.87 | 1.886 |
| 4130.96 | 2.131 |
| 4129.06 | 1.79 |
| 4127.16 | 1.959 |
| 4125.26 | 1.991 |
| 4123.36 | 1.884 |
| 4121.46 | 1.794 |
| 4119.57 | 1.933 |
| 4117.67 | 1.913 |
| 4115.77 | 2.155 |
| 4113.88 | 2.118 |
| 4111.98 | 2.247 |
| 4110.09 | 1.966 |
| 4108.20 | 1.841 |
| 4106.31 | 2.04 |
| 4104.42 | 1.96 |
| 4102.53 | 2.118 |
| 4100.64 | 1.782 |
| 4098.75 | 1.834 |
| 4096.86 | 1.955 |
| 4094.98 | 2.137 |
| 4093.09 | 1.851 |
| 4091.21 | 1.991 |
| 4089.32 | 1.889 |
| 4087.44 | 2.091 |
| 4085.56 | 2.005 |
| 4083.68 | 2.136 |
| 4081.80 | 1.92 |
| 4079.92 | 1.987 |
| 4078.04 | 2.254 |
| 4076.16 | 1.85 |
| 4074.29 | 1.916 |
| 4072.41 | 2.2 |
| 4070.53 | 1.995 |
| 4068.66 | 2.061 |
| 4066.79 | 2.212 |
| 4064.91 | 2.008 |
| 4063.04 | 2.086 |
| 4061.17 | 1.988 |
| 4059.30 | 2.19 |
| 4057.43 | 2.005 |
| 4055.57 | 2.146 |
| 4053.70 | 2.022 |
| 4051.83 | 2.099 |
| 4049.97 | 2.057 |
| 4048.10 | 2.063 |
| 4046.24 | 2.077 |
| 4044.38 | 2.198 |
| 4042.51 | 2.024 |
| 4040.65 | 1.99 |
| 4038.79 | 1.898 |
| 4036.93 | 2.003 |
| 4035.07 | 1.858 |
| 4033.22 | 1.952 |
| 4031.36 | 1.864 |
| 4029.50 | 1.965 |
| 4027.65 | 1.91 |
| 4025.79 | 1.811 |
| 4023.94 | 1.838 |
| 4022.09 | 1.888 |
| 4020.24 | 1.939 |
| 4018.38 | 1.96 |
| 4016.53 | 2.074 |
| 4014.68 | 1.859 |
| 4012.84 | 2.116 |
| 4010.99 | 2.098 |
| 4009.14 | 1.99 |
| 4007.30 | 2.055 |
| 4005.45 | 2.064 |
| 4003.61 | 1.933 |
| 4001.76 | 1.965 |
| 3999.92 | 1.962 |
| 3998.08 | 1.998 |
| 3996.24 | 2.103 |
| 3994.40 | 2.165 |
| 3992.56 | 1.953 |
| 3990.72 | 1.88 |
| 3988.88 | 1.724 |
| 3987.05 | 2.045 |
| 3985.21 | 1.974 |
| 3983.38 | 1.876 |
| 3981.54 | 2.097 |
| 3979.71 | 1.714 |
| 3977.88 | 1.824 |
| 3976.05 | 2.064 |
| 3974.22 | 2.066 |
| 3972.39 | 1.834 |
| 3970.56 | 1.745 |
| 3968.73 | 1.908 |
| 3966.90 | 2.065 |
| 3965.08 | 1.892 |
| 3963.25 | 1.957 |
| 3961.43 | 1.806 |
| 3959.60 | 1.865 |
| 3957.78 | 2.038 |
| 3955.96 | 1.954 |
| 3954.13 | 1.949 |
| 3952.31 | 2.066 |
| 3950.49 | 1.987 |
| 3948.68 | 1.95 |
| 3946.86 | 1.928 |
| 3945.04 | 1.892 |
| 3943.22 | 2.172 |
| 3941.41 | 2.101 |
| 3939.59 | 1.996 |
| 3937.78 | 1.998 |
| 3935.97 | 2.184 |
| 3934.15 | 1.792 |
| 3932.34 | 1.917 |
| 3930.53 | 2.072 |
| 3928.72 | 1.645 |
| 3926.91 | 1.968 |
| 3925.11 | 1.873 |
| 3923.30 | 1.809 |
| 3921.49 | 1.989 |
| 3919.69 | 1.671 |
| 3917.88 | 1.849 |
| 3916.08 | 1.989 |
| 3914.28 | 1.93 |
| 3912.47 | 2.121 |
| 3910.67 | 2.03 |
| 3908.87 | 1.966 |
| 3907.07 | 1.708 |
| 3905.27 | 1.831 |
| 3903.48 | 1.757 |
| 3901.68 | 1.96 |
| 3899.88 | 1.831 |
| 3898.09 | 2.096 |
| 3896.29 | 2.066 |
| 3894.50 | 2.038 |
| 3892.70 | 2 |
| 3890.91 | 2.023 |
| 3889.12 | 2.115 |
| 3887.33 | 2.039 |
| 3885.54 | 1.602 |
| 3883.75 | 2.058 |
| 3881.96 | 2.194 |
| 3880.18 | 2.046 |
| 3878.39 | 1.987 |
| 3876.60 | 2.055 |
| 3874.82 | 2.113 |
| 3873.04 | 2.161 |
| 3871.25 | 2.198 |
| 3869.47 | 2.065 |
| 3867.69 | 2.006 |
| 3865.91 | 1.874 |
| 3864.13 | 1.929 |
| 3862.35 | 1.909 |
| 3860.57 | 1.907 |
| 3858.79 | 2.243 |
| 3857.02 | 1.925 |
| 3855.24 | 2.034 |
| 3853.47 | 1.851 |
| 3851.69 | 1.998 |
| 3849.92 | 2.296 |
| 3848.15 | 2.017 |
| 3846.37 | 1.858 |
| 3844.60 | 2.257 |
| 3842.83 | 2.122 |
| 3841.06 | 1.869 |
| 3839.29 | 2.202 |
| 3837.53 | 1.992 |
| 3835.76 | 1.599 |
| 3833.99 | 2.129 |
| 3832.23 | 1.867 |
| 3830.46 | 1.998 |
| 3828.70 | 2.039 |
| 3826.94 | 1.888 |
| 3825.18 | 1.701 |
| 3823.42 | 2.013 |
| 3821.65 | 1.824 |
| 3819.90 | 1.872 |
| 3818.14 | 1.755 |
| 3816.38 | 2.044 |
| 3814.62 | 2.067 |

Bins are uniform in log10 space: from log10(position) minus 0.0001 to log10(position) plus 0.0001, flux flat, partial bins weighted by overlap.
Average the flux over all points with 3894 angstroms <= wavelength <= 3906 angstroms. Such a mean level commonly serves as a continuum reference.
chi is 1.94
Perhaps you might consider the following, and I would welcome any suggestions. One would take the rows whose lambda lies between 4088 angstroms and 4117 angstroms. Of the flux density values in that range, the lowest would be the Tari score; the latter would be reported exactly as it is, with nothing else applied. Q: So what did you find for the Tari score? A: 1.782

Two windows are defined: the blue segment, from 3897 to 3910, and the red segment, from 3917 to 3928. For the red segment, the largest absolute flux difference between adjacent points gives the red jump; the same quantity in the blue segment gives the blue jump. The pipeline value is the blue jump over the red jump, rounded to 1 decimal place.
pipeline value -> 0.8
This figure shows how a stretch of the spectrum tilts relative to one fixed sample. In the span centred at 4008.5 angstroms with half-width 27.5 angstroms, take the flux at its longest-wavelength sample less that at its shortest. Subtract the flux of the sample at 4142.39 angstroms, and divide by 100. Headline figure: -0.0239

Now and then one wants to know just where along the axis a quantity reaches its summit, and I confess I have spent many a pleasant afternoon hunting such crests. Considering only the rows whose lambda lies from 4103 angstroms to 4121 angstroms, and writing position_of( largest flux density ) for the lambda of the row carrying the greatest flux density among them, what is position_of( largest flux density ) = 4111.98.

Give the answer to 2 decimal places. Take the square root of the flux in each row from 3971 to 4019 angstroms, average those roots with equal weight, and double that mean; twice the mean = 2.81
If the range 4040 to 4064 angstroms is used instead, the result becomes 2.88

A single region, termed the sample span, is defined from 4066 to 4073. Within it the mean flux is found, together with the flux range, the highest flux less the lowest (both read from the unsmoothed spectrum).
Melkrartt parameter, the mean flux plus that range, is 2.33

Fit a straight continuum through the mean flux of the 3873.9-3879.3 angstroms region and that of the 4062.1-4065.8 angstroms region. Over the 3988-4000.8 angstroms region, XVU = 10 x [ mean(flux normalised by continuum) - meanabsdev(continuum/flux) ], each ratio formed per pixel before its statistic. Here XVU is 9.1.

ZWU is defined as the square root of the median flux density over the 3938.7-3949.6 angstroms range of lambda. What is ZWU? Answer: 1.40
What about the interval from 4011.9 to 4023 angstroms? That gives 1.40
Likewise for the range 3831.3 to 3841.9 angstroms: 1.39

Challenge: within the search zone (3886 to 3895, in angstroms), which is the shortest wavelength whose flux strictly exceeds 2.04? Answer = 3889.12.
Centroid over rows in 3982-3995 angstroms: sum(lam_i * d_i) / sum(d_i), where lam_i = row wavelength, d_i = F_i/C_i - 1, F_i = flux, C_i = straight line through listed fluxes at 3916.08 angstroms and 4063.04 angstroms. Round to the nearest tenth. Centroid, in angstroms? 3987.1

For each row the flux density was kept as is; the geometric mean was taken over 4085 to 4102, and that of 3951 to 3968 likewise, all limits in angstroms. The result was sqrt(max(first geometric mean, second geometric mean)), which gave 1.40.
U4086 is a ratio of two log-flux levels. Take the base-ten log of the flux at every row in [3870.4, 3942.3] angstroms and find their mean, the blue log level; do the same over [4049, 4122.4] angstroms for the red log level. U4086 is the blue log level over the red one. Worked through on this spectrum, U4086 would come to 0.96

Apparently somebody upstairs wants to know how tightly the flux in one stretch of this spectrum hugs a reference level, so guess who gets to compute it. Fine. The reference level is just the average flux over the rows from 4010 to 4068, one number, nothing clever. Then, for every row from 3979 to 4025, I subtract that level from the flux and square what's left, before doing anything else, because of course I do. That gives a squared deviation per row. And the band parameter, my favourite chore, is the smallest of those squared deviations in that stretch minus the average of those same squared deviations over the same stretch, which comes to -0.014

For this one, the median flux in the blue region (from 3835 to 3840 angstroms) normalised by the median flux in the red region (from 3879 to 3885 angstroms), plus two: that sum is 2.97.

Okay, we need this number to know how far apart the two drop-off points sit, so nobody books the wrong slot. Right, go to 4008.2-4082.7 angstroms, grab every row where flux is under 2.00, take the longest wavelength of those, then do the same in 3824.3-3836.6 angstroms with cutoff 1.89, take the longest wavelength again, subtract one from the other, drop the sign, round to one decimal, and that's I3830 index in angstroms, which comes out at 246.0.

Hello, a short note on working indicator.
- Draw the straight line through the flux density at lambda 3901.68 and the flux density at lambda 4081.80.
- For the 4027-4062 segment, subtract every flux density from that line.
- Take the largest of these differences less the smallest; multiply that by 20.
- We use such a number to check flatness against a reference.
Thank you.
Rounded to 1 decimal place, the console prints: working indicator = 6.8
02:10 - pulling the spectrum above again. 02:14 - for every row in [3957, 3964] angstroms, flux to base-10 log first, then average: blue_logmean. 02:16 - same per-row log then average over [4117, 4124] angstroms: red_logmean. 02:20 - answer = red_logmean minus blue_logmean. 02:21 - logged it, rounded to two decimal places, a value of -0.01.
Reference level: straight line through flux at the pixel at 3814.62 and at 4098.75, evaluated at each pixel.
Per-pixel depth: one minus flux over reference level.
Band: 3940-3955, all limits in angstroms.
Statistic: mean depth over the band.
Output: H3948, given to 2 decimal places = -0.02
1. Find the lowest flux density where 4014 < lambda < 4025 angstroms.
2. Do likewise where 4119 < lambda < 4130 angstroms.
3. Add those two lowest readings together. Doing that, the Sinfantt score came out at 3.63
